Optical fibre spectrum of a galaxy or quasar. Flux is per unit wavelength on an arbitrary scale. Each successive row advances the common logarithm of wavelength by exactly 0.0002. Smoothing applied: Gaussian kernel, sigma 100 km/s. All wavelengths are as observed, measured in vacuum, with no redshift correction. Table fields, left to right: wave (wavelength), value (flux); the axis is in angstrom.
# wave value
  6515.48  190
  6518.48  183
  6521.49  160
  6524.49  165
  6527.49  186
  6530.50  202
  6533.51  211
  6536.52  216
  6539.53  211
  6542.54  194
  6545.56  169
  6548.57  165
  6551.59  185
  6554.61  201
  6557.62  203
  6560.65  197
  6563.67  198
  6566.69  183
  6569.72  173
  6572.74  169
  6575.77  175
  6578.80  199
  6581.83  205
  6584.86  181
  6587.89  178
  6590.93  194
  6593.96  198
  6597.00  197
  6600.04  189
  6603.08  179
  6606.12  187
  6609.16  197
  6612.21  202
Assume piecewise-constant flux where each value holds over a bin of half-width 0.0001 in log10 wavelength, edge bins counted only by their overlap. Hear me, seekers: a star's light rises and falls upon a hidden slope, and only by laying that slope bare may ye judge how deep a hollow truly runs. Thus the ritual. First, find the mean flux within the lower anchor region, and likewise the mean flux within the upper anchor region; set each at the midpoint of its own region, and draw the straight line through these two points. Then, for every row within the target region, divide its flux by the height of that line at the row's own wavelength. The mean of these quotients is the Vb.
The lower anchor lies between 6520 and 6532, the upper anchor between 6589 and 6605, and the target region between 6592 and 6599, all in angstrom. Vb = 1.03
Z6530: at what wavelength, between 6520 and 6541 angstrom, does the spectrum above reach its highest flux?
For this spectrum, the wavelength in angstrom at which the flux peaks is 6536.52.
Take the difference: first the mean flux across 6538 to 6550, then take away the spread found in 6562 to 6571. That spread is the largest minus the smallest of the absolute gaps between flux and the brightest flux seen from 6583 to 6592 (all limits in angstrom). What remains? 168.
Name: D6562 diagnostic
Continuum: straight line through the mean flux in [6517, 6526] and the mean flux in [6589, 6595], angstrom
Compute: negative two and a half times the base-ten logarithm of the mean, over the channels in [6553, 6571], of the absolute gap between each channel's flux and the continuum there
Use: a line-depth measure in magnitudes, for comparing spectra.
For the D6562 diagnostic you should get -2.9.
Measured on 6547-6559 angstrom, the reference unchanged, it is -2.9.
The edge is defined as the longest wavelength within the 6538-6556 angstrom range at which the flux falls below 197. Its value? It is 6551.59 angstrom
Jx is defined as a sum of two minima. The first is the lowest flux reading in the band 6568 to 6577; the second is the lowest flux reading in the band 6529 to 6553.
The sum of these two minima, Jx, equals 334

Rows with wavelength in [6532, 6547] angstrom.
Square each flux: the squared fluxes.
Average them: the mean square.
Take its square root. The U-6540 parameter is 201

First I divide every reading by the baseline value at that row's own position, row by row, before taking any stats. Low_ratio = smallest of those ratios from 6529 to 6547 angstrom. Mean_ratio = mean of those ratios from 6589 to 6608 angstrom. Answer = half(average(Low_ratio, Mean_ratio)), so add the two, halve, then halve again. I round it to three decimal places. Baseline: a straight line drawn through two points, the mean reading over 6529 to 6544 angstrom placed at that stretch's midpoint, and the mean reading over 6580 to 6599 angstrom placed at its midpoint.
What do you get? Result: 0.458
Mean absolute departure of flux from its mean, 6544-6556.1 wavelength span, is 13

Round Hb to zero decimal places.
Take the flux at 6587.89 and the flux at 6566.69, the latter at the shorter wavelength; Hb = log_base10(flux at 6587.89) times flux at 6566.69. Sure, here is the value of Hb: 412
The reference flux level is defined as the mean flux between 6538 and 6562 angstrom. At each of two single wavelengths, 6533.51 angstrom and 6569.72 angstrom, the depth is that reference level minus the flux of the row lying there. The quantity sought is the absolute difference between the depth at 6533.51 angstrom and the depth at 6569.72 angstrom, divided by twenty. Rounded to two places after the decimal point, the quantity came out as 1.90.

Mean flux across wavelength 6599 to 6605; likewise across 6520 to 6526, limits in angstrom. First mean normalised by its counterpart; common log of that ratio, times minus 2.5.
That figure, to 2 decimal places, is -0.13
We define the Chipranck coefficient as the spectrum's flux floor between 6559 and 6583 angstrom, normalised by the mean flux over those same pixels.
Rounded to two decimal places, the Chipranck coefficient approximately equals 0.90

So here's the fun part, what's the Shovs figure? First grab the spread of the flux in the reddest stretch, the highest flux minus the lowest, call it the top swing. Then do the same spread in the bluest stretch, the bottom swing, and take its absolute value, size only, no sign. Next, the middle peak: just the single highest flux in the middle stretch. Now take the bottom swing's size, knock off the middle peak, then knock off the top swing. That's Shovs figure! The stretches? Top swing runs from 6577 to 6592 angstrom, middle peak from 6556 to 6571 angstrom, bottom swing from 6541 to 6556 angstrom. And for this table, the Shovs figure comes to -194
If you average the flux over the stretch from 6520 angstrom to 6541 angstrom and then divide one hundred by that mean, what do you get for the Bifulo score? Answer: 0.518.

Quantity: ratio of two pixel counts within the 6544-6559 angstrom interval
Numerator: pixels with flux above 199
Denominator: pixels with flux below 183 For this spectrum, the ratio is 1.0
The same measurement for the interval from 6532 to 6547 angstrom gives 3.0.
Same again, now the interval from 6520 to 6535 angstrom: 1.0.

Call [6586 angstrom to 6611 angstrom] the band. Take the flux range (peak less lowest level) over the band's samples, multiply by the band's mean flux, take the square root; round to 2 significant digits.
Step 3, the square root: 62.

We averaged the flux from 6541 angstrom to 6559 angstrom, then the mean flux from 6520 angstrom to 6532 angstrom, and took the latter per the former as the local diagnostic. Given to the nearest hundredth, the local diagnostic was 0.96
